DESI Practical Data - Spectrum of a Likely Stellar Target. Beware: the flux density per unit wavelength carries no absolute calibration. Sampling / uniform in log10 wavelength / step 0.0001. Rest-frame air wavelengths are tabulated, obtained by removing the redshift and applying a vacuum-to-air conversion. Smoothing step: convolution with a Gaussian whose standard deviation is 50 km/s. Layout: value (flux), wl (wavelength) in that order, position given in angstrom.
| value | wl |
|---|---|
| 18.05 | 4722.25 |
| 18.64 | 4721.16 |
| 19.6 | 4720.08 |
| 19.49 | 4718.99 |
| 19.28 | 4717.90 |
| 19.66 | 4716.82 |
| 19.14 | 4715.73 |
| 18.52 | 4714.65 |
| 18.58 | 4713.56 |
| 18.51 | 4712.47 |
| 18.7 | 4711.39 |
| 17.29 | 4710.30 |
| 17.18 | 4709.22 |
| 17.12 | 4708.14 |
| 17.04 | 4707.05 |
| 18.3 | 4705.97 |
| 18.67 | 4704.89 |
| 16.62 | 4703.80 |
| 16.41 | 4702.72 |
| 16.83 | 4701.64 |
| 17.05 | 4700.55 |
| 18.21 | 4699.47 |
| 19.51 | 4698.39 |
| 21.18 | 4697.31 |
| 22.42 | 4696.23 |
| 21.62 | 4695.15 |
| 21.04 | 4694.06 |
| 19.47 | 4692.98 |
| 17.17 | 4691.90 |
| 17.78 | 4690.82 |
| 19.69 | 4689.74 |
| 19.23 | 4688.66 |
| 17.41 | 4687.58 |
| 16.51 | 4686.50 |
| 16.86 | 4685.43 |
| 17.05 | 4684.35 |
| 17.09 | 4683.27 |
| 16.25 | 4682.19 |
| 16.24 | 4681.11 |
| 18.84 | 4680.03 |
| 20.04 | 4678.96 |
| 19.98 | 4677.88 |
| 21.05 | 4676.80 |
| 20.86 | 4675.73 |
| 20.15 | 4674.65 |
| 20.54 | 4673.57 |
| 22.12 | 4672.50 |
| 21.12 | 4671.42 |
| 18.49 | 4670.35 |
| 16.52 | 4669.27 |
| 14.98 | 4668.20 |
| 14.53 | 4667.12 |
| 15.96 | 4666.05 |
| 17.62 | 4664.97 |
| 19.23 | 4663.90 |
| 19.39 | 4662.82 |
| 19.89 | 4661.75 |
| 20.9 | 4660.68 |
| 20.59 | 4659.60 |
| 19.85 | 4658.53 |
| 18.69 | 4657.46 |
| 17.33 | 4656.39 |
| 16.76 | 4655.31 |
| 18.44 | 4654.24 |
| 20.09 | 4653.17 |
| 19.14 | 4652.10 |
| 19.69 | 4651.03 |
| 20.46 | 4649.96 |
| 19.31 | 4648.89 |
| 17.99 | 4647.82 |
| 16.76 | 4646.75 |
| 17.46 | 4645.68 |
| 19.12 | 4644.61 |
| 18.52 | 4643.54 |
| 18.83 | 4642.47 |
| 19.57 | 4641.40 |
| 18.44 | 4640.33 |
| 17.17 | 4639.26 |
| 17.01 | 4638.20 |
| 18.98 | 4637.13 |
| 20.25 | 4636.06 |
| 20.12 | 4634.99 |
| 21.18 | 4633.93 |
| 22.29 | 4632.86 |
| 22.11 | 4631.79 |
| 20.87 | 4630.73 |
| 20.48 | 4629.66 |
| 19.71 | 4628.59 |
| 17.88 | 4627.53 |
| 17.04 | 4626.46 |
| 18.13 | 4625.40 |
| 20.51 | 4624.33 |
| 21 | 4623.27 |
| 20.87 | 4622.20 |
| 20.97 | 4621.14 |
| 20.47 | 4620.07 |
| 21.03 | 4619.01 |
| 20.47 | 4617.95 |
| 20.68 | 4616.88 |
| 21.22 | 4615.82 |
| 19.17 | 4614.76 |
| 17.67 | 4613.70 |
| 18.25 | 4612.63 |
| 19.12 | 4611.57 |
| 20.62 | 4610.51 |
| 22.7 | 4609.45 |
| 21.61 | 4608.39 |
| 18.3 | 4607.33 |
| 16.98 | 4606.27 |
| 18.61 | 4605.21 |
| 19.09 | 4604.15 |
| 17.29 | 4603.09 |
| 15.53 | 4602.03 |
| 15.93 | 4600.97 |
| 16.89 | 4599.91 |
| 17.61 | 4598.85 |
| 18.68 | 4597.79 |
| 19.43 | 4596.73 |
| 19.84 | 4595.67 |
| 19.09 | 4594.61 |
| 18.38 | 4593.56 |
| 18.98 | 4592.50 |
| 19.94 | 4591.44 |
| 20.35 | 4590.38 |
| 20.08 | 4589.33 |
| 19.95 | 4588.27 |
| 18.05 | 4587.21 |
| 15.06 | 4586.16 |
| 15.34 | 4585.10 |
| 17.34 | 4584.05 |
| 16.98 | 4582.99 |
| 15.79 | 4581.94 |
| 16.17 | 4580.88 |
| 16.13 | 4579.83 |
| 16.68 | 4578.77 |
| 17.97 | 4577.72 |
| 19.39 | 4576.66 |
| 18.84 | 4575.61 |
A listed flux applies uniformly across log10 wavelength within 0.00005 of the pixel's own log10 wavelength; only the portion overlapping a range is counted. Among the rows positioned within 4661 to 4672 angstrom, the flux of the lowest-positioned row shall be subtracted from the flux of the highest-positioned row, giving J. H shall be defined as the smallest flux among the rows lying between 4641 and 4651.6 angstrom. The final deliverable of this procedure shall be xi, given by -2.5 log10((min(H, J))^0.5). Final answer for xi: -0.1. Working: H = 16.76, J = 1.2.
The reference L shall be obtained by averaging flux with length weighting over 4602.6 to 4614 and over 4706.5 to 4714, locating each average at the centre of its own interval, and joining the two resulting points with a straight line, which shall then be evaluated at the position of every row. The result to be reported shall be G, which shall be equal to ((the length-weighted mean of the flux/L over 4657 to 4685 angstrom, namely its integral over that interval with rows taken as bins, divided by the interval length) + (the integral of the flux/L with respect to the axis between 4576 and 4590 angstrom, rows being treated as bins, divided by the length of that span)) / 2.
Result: 0.958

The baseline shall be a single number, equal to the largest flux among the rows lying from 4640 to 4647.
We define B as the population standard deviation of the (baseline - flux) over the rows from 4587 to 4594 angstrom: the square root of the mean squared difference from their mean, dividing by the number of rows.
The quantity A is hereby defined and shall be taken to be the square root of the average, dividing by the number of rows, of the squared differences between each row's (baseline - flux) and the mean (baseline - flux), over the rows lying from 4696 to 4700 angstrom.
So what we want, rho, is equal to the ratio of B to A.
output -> 0.5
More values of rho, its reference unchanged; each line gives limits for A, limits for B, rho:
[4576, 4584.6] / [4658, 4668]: 1.9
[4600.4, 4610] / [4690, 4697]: 0.9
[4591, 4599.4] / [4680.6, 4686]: 0.5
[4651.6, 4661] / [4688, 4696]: 1.1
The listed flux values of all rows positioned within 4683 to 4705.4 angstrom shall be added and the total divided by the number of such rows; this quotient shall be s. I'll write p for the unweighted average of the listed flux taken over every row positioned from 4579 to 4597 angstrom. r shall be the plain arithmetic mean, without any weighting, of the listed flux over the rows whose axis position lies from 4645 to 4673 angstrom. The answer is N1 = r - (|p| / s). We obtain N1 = 17.6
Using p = 18.1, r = 18.6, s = 18.5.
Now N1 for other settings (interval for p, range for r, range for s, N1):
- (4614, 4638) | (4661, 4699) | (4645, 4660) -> 17.7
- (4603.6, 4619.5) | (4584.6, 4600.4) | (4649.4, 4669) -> 17.4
